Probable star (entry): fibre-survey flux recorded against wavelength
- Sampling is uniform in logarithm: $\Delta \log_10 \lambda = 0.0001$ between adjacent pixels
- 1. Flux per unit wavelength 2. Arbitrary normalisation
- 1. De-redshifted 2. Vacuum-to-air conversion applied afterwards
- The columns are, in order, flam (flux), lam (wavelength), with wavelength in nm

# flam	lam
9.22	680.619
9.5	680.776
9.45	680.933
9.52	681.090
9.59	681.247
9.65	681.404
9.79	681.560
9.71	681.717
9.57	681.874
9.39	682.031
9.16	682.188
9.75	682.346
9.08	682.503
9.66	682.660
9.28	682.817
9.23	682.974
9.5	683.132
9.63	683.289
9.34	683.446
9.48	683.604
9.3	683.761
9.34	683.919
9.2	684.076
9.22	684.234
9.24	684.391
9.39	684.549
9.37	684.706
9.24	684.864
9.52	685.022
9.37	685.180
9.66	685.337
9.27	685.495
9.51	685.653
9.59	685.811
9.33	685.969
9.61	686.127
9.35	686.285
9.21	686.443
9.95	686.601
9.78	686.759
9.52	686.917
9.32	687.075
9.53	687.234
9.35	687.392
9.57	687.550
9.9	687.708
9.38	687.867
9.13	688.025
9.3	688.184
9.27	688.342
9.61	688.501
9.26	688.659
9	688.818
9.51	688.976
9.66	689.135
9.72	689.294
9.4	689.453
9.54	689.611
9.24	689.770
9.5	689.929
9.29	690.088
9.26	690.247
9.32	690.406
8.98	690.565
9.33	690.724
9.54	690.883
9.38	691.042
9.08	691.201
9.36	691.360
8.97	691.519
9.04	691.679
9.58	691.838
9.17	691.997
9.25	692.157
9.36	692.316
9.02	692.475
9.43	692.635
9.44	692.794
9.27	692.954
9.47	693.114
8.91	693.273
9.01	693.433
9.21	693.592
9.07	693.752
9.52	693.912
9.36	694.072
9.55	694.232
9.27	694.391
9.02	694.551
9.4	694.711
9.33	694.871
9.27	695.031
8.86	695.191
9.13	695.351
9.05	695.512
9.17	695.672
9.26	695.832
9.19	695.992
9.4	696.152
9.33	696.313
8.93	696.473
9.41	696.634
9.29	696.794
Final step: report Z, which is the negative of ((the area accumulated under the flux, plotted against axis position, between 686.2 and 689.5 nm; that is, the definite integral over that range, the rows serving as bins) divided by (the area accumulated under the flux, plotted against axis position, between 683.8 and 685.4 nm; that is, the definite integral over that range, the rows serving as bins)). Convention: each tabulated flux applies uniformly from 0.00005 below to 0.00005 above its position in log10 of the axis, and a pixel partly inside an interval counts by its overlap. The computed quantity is -2.1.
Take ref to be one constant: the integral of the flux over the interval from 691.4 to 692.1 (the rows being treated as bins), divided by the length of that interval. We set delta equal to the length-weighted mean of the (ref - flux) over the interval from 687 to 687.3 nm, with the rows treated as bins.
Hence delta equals -0.23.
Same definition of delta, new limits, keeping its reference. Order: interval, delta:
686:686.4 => -0.24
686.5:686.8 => -0.63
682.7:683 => -0.12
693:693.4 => 0.02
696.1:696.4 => -0.16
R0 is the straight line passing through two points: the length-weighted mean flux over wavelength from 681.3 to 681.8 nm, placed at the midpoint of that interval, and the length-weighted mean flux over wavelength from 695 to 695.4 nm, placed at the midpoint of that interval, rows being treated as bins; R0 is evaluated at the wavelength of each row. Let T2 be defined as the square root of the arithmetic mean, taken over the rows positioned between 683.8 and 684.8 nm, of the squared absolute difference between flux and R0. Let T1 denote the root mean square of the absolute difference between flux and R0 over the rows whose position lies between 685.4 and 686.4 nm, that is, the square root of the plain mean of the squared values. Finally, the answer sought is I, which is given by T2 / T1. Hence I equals 2.02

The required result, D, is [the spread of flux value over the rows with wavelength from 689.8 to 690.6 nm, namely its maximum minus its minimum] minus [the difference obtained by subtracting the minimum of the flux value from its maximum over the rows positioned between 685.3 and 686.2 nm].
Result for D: 0.13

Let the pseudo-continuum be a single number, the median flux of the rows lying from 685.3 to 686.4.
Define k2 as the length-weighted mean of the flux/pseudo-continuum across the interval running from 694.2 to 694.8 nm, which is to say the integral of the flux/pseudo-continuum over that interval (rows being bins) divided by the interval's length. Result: 0.978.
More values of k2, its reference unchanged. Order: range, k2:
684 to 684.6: 0.973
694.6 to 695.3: 0.968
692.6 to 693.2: 0.988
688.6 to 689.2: 0.983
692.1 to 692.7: 0.974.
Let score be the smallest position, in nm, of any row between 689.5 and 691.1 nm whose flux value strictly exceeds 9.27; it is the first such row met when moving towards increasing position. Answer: 689.611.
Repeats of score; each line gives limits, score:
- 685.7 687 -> 685.811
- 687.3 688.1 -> 687.392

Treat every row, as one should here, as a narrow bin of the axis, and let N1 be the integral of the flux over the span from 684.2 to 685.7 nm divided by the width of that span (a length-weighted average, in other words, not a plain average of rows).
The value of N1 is 9.38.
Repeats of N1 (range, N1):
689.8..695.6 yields 9.25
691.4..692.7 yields 9.23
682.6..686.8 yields 9.42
